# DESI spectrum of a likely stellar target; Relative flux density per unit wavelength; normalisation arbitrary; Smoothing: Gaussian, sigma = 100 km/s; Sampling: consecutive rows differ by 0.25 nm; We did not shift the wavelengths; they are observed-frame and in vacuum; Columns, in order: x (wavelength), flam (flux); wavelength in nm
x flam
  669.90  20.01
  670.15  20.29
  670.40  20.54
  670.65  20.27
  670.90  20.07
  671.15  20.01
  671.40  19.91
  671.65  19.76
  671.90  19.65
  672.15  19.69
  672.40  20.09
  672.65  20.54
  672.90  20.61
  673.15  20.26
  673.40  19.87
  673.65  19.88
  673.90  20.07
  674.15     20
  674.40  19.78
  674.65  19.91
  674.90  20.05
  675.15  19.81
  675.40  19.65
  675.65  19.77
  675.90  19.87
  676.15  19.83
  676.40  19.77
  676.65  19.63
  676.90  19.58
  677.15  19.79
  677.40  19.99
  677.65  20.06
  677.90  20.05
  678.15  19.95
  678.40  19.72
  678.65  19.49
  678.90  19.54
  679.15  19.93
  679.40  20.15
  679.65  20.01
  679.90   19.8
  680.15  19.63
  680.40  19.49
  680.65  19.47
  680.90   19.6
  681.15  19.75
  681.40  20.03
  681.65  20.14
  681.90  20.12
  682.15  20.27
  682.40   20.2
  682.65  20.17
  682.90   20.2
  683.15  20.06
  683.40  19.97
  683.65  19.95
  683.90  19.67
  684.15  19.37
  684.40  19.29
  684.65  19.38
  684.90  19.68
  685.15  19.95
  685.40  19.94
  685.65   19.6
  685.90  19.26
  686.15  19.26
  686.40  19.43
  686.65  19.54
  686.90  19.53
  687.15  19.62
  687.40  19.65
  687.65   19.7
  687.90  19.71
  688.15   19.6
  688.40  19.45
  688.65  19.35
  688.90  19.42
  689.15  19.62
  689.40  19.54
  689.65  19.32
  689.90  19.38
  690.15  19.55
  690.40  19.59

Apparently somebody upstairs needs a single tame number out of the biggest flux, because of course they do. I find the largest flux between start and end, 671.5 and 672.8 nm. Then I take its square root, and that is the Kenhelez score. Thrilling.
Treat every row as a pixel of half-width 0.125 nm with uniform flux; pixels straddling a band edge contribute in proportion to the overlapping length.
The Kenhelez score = 4.53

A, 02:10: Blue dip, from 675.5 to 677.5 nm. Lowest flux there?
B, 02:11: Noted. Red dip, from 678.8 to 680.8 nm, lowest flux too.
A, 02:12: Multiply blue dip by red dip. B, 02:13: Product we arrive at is 381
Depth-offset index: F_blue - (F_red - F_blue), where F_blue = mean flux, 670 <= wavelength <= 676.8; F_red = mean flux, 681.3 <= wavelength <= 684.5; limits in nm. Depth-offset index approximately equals 20.0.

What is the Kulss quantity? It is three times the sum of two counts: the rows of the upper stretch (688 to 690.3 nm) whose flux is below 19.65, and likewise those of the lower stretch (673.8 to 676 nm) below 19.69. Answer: 30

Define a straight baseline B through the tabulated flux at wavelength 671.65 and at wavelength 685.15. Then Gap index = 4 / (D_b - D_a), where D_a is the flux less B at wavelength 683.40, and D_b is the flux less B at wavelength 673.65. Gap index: 85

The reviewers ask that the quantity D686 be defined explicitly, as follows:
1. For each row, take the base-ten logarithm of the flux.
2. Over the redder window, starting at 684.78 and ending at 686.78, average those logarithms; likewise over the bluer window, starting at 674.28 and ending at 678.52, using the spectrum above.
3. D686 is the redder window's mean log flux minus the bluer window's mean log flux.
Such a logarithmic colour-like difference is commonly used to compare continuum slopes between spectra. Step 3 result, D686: -0.0056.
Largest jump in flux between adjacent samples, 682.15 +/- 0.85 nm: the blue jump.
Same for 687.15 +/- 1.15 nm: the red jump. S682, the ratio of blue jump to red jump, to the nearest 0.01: 0.88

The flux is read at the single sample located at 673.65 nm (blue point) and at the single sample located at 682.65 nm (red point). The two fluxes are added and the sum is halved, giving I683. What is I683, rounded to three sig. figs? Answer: 20.0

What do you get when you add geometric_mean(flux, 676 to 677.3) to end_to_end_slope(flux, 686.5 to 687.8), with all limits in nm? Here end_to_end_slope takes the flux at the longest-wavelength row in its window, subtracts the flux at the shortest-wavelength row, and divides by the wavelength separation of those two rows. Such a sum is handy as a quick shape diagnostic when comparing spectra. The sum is 19.9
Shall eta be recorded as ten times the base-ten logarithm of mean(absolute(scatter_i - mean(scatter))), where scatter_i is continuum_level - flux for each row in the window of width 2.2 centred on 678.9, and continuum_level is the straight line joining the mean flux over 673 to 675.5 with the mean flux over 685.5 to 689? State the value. -7.3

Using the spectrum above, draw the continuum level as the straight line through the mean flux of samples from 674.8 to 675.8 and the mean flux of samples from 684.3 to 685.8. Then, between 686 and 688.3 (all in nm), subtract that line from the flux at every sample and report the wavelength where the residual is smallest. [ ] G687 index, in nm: 686.15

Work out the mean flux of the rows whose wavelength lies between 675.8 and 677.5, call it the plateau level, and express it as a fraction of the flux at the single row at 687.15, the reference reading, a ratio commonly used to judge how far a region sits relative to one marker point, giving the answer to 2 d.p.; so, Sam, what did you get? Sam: 1.01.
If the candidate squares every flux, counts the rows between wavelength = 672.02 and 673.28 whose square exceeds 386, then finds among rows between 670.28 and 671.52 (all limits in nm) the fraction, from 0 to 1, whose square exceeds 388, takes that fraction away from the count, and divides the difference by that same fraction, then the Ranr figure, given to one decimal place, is 4.0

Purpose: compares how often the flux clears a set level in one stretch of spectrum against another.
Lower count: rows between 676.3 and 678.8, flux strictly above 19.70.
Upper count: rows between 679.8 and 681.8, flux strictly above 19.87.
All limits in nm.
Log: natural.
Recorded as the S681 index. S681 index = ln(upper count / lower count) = -1.3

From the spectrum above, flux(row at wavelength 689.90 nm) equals 19.38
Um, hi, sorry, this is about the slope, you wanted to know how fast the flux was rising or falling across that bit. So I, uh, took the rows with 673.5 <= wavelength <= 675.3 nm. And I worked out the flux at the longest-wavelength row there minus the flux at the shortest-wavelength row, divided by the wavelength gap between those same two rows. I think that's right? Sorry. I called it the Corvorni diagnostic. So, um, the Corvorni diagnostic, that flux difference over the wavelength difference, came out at 0.0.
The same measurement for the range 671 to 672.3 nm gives -0.3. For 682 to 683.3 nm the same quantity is -0.2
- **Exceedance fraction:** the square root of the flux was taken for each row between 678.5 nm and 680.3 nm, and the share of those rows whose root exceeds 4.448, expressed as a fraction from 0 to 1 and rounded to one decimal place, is 0.6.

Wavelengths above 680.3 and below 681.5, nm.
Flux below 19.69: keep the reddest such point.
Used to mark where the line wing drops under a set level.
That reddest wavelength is 680.90 nm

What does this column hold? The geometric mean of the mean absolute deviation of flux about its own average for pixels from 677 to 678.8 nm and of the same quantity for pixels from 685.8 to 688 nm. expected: 0.15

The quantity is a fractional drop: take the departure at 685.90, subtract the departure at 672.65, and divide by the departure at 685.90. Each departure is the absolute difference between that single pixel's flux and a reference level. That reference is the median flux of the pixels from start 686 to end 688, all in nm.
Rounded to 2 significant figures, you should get -2.0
